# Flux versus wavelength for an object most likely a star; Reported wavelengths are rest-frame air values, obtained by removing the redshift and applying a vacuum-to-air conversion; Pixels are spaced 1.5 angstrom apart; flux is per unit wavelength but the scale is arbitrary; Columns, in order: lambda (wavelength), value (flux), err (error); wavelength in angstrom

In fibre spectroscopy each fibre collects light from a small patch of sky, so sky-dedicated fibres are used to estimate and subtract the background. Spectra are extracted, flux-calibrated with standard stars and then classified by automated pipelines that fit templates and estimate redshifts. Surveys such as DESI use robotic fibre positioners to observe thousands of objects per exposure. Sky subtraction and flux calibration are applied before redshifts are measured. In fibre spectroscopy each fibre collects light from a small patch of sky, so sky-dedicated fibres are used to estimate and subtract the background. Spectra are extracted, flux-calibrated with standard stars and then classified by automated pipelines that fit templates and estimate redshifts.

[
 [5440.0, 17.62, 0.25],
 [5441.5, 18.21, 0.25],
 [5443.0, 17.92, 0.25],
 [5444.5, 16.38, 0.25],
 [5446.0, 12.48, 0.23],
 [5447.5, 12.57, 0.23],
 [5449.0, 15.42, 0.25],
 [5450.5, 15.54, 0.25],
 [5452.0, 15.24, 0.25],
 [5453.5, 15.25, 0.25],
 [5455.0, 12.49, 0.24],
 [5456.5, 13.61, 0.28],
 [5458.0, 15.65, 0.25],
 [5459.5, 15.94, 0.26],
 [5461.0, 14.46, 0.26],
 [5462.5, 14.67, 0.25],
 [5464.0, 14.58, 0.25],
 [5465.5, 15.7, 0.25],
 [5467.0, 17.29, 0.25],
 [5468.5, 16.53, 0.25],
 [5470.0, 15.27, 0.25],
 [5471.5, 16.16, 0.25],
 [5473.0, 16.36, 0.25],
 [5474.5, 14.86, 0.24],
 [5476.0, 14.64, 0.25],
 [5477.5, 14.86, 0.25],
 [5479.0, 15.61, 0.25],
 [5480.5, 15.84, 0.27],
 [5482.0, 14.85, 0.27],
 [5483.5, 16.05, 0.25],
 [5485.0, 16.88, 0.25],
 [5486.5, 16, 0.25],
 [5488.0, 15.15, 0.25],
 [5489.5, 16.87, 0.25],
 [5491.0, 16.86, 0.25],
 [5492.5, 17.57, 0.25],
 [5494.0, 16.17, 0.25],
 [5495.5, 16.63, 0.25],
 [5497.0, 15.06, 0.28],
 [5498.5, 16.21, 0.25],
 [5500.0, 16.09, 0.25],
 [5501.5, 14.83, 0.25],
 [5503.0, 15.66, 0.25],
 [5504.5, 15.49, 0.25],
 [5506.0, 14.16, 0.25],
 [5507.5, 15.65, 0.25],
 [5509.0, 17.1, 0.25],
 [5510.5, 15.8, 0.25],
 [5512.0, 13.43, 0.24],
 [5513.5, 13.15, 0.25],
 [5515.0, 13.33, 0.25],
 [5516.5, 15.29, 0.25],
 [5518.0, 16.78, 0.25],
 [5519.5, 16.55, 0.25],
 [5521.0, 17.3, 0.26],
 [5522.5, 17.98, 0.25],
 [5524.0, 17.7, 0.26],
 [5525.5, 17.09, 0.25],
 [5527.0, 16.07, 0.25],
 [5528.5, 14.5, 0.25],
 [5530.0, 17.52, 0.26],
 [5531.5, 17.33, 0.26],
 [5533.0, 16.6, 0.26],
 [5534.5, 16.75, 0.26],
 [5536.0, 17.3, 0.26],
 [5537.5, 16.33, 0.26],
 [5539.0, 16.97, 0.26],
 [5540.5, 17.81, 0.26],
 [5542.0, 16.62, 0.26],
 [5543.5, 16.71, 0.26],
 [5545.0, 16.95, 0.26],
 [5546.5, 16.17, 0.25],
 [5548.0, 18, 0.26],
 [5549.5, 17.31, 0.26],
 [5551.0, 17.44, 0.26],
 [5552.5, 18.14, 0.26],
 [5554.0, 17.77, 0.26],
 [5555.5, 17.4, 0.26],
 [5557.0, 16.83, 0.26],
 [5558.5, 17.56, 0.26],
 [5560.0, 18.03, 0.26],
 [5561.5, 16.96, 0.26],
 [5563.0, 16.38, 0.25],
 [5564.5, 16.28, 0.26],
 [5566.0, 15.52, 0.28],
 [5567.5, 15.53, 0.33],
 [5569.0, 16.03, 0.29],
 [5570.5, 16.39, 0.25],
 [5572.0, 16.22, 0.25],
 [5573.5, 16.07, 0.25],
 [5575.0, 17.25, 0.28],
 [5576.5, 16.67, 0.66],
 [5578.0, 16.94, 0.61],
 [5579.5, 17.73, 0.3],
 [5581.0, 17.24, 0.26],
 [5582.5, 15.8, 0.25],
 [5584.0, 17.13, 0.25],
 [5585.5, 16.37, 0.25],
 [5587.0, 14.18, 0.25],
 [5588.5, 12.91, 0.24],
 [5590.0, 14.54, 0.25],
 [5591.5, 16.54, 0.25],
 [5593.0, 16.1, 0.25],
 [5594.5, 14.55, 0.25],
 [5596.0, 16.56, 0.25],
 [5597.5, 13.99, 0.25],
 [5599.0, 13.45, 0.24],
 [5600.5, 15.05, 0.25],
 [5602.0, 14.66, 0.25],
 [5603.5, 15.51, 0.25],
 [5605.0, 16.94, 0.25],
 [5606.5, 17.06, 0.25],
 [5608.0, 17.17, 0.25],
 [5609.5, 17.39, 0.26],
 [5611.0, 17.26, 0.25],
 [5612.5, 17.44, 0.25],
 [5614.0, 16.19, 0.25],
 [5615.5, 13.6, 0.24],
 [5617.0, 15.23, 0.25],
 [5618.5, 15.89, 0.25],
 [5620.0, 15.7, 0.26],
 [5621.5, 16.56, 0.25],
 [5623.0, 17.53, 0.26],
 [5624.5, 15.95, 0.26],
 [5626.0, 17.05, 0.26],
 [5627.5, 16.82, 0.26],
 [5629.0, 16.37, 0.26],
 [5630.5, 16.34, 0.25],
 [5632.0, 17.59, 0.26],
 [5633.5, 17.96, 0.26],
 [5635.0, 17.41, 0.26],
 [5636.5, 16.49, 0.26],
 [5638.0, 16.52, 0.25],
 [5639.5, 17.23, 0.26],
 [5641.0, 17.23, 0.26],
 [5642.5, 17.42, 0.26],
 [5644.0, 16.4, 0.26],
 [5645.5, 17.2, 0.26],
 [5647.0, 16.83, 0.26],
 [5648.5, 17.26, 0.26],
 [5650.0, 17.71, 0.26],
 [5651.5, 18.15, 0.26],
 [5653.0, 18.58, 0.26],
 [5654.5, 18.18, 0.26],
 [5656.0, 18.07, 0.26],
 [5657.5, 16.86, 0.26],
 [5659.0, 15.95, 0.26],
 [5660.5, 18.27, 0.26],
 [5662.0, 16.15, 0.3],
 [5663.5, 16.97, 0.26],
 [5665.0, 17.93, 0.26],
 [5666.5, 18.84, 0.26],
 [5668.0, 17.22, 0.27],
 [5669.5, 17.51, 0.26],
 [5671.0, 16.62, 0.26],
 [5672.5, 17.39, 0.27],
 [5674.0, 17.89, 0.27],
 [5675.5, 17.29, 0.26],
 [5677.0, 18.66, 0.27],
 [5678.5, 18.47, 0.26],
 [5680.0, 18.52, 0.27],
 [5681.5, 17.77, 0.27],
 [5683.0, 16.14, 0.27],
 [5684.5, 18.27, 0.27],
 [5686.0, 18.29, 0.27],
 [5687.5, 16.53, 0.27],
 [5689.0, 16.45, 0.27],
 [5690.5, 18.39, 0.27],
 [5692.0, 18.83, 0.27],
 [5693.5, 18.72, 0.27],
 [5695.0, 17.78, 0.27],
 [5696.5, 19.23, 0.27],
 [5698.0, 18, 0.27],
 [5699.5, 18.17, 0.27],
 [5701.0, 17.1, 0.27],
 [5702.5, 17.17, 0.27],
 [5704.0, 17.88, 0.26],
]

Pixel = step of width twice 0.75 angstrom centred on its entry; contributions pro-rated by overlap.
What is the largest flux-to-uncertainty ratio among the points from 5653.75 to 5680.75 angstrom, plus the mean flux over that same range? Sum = 90.1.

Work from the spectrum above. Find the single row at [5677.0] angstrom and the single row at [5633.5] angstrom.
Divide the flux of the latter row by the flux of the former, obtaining 0.96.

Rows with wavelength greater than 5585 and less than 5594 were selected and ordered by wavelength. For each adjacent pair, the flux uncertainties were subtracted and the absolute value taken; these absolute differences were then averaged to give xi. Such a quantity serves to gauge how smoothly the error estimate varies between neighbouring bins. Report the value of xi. 0.0040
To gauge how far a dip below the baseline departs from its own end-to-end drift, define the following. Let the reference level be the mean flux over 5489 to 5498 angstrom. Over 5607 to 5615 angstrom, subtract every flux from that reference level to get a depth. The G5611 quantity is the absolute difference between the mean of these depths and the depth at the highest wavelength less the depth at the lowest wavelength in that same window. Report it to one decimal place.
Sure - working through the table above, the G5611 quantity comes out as 1.5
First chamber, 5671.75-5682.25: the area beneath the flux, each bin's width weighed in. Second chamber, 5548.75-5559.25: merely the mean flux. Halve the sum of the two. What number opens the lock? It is 103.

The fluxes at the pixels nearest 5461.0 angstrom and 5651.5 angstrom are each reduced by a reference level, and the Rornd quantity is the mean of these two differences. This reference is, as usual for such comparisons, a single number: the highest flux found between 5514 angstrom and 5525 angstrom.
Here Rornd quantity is -1.7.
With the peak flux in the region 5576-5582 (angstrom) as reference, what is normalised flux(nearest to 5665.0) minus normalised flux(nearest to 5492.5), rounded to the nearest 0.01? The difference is 0.02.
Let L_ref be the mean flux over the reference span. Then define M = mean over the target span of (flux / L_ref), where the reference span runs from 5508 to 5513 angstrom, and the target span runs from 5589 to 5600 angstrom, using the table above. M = 0.98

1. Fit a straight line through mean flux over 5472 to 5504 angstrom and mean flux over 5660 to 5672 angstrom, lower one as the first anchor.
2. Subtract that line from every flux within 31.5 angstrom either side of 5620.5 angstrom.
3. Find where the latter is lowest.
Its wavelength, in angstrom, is 5599.0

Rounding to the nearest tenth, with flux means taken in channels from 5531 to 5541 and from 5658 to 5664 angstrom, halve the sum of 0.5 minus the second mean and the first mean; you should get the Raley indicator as 0.3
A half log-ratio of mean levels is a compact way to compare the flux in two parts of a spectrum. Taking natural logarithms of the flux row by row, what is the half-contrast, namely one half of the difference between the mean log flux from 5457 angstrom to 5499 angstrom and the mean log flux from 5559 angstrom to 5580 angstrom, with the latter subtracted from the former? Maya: -0.024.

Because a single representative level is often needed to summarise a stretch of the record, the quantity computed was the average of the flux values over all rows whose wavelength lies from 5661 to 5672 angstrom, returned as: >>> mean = 17.3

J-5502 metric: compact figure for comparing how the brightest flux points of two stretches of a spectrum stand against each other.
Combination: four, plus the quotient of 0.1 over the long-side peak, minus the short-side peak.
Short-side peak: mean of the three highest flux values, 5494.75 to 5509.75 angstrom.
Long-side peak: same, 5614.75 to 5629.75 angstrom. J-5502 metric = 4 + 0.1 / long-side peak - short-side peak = -12.6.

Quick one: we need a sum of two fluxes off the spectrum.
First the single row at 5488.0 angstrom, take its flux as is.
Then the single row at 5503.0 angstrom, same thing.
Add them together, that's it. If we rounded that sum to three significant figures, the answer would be 30.8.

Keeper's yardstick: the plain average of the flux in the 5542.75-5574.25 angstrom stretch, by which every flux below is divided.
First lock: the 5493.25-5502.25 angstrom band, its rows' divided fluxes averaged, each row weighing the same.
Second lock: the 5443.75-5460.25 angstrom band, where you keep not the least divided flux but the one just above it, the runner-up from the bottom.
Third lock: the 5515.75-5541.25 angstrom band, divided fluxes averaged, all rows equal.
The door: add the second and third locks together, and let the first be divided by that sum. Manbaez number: 0.54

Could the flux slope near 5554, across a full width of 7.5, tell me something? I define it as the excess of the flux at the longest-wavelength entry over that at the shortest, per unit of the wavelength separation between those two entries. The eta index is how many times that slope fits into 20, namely -197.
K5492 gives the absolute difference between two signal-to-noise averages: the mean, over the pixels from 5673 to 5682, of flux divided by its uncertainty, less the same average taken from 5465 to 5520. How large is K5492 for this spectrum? 5.4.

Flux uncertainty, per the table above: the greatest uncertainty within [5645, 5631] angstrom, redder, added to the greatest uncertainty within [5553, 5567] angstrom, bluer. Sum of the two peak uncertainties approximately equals 0.54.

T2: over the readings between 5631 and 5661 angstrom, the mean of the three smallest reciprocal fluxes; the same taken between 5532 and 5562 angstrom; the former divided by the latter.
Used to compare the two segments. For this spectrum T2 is 0.98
